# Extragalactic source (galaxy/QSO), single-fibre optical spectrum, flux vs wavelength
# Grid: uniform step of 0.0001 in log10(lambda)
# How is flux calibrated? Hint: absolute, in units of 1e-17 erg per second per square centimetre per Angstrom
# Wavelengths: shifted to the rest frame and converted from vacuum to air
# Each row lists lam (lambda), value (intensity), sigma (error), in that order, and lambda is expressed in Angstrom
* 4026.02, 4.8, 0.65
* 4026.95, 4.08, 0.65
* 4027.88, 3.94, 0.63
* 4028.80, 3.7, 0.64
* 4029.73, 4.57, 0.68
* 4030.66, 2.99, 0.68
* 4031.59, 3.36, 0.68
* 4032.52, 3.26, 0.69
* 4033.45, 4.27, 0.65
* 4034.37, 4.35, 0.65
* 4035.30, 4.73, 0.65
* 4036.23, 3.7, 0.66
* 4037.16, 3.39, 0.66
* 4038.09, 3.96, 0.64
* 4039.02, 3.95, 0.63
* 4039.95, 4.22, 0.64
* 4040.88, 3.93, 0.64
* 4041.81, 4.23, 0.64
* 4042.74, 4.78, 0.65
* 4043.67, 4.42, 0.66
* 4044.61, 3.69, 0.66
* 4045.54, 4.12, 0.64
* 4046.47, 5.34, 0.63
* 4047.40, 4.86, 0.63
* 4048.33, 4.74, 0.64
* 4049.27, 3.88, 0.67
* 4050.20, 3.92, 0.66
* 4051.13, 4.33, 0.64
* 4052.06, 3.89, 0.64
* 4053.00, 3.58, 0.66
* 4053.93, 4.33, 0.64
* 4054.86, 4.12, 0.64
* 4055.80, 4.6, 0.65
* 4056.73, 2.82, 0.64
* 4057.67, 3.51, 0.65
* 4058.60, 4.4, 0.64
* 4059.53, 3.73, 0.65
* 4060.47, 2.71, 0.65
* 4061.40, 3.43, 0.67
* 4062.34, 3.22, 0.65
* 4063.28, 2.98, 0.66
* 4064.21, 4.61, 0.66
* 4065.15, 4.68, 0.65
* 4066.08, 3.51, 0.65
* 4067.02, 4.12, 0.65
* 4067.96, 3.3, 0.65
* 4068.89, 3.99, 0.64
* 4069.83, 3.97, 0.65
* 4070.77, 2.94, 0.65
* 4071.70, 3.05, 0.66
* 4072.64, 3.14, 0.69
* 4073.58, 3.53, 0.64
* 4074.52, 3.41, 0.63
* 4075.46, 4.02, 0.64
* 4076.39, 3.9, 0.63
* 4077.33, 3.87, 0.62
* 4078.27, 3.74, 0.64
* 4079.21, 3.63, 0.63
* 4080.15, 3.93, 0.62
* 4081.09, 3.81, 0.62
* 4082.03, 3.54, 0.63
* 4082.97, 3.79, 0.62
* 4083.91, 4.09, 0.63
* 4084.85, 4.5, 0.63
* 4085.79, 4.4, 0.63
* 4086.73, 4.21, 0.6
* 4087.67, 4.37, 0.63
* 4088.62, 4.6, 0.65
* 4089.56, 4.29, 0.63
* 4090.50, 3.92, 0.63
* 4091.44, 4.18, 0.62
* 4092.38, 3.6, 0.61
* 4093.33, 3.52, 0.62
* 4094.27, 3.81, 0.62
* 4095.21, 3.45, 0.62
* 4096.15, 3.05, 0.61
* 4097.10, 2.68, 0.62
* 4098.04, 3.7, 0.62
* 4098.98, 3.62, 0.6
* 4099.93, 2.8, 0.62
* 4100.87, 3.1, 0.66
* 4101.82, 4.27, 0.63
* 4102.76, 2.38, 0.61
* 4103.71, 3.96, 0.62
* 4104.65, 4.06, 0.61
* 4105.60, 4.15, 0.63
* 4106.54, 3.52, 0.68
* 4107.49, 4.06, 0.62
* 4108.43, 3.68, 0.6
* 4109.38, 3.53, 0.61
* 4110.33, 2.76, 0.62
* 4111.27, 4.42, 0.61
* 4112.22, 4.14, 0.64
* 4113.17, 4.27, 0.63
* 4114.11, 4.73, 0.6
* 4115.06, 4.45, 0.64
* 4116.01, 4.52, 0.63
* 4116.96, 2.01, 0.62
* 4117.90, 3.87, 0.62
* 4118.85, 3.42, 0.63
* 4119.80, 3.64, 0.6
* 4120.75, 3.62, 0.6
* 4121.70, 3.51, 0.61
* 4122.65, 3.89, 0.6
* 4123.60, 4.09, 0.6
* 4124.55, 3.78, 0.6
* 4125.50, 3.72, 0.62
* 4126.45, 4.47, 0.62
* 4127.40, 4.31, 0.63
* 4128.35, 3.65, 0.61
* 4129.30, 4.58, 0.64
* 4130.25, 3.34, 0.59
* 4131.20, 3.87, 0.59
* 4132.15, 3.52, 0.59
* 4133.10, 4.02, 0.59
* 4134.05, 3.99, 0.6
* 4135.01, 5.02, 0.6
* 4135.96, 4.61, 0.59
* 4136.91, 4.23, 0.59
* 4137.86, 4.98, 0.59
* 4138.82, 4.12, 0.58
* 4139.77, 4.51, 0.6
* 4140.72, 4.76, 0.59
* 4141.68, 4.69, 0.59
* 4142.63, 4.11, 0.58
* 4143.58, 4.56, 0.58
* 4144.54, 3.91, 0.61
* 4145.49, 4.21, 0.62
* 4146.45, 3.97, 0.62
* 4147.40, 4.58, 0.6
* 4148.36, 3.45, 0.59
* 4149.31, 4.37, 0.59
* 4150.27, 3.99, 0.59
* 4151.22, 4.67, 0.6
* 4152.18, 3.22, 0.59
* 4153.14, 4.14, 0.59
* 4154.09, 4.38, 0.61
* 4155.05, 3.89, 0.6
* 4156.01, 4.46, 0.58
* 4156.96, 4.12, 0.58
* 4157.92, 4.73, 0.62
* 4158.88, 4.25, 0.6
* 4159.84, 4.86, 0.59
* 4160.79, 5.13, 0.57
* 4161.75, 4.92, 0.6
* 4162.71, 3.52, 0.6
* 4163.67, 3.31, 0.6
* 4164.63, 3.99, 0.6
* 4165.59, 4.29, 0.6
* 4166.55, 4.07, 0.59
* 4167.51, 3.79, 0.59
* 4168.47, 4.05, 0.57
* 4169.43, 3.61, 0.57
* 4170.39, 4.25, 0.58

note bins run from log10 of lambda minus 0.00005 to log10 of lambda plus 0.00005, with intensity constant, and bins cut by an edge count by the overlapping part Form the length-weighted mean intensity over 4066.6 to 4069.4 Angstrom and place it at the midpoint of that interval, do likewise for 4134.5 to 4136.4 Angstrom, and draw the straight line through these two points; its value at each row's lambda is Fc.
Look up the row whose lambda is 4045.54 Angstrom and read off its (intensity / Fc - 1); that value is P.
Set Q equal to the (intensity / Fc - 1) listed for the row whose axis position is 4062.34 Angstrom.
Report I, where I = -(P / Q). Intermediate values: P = 0.19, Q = -0.13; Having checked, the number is 1.4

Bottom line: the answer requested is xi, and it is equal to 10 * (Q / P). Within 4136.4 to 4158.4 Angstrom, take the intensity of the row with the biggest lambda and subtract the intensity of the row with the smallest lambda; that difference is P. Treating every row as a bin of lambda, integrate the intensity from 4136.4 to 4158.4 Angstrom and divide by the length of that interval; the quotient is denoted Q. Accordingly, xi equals 85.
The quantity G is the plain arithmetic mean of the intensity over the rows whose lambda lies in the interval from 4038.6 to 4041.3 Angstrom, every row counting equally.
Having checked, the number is 4.03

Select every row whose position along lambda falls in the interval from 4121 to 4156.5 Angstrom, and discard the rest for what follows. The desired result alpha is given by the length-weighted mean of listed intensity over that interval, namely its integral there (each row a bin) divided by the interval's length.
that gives 4.15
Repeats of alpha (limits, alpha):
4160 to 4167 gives 4.21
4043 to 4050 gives 4.42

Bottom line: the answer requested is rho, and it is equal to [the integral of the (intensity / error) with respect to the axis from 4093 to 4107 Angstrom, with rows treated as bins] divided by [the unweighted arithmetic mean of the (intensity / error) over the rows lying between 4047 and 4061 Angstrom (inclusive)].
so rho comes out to 12.7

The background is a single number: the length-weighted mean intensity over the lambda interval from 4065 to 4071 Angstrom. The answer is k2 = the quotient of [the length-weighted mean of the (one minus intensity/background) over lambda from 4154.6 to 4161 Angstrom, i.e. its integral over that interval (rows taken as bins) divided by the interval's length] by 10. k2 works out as -0.018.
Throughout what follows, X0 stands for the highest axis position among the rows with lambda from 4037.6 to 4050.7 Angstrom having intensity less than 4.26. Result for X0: 4050.20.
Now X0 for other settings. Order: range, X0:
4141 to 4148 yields 4146.45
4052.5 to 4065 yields 4063.28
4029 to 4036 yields 4032.52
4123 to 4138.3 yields 4136.91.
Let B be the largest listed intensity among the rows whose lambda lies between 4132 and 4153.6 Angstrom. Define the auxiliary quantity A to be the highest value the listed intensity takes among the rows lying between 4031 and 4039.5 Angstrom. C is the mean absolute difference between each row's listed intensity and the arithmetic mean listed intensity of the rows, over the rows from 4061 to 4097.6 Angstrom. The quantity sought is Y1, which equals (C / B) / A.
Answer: 0.017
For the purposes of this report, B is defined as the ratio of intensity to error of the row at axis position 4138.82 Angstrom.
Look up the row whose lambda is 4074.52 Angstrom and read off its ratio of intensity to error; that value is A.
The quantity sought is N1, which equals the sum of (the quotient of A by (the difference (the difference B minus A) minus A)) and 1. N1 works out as -0.45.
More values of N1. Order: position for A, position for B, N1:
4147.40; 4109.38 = 0.19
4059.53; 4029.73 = -0.21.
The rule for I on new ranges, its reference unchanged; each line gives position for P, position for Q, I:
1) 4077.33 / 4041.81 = 0.1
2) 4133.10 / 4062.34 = -1.2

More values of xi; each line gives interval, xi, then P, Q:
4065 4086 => -134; -0.3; 3.8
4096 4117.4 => -35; -1.0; 3.7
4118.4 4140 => 37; 1.1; 4.0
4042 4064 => -22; -1.8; 4.0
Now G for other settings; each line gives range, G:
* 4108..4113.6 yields 3.80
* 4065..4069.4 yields 3.92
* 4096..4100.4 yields 3.17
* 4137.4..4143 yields 4.53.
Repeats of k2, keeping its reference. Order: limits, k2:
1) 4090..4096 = 0.002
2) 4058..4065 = 0.004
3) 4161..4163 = -0.017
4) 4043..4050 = -0.017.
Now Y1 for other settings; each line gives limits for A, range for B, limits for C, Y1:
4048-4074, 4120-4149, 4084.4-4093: 0.009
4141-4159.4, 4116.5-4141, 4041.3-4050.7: 0.018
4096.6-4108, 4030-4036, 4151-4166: 0.022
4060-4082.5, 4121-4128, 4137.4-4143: 0.013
